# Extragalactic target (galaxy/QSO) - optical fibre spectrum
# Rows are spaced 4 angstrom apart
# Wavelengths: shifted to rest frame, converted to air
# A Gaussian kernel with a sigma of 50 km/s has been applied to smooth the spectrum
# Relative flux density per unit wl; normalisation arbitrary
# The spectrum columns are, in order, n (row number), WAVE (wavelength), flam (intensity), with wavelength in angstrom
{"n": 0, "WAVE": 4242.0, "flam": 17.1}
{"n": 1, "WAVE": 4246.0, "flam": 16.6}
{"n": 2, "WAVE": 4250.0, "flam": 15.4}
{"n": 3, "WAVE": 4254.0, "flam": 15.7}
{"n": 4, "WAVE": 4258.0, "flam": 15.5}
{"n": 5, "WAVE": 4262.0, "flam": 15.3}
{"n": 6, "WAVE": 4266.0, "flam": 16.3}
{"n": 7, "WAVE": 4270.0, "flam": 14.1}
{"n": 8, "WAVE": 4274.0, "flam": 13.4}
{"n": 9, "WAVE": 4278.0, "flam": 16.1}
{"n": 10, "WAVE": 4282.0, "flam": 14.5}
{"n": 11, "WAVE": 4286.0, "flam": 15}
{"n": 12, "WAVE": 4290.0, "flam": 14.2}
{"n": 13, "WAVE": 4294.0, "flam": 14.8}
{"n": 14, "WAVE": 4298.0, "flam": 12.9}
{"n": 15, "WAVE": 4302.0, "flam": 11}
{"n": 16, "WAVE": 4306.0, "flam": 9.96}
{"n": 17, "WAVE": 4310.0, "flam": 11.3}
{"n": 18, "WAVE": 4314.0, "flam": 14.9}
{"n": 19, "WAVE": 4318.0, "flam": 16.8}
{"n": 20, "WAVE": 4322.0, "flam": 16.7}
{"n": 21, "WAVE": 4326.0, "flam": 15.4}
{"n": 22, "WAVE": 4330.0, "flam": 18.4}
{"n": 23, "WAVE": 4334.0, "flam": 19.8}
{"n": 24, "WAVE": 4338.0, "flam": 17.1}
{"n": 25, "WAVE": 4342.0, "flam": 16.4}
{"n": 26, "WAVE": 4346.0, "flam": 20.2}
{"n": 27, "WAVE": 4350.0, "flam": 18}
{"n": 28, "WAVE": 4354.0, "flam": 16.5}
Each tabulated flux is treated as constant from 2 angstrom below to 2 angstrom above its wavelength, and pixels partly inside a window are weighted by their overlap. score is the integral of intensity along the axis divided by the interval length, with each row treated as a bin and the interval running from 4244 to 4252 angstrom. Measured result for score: 16.0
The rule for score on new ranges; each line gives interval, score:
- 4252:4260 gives 15.6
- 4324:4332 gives 16.9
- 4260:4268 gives 15.8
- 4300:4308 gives 10.5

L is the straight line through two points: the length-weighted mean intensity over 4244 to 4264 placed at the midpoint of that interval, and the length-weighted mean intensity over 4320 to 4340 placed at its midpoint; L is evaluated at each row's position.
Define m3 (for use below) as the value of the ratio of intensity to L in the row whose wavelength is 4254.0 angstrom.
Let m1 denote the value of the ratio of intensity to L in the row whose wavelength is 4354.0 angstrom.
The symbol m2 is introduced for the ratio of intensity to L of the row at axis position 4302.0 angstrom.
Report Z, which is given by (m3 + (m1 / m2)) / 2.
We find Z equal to 1.20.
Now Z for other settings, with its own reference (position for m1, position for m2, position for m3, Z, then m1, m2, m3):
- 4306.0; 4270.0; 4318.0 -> 0.82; 0.59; 0.88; 0.98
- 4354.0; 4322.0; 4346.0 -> 1.04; 0.91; 0.97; 1.13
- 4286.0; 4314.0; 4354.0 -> 0.98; 0.91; 0.87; 0.91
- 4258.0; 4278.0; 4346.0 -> 1.06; 0.98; 0.99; 1.13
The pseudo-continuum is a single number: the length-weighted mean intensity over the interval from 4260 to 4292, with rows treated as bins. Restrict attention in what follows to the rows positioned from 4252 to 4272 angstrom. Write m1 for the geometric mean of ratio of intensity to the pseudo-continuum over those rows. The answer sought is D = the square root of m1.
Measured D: 1.02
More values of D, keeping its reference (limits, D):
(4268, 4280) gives 0.99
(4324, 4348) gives 1.09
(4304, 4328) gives 0.97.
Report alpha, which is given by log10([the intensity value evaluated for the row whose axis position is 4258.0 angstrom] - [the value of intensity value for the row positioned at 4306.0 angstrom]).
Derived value 0.7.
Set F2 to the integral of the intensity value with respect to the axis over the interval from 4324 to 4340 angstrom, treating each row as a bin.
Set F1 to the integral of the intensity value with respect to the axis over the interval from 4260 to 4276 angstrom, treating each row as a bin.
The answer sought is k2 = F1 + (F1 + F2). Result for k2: 756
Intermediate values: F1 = 236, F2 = 283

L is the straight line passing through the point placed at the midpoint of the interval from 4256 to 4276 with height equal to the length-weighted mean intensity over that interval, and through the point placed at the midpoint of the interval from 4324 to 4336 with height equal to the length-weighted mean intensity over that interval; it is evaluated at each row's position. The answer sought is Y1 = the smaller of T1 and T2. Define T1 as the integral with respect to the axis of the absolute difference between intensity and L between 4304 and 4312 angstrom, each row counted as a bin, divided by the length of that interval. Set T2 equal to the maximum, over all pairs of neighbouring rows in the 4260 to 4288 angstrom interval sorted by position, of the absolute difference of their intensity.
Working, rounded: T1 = 6.2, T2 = 2.7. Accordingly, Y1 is 2.7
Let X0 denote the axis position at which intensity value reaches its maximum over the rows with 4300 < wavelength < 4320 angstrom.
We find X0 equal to 4318.0 angstrom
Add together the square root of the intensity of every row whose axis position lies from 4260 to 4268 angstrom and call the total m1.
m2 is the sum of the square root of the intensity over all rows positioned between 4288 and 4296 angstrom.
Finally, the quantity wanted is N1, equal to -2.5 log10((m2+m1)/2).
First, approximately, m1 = 7.95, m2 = 7.6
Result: -2.23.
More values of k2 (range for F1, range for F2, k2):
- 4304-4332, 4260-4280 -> 1128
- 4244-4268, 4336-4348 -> 973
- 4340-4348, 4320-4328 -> 421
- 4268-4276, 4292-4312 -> 460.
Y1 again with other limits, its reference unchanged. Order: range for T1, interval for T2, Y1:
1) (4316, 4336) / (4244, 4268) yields 1.2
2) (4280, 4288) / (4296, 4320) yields 1.0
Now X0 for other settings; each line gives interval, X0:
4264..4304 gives 4266.0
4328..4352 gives 4346.0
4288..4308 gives 4294.0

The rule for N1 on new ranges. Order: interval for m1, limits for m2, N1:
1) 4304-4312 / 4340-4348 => -2.19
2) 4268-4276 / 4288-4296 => -2.19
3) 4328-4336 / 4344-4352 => -2.35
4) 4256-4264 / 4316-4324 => -2.26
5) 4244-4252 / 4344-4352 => -2.31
